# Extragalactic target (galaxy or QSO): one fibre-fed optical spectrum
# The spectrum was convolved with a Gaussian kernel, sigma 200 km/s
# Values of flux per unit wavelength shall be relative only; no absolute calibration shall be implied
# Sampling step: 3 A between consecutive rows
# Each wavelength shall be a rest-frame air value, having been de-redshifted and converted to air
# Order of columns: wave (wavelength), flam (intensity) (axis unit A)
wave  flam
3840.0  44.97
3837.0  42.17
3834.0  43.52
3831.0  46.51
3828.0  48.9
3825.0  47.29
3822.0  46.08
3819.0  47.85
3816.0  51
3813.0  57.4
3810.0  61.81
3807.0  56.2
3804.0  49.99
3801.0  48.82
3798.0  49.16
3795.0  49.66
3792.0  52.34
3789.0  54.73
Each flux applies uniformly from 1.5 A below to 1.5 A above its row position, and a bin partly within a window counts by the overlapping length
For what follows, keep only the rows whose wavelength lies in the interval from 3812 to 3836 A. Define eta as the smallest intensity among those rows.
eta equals 43.52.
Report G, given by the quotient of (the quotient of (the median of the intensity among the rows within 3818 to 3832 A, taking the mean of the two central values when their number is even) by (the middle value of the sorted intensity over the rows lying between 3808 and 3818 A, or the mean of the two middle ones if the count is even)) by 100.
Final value 0.0082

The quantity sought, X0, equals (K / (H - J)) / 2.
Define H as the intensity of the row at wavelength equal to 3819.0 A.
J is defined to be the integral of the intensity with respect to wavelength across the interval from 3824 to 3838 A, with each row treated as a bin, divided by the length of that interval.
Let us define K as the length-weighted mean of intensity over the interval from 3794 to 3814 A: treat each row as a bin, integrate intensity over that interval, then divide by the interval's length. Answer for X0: 13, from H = 47.85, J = 45.7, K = 53.3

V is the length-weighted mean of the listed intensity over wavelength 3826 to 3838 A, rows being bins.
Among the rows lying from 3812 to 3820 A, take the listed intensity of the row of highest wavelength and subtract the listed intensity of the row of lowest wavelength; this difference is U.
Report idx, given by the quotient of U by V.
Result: -0.21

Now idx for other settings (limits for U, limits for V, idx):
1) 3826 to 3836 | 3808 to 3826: -0.10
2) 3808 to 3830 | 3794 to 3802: -0.26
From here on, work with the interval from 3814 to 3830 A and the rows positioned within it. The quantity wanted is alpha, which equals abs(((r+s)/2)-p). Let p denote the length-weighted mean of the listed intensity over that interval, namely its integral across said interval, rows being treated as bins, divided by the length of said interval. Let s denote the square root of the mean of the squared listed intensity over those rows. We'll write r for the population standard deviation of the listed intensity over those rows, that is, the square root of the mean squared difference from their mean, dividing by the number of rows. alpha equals 23.5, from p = 48.5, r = 1.7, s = 48.3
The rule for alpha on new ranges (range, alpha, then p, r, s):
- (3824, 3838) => 21.6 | 45.7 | 2.5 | 45.7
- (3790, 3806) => 24.7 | 50.3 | 1.2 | 50.0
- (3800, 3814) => 25.0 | 55.0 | 4.8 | 55.1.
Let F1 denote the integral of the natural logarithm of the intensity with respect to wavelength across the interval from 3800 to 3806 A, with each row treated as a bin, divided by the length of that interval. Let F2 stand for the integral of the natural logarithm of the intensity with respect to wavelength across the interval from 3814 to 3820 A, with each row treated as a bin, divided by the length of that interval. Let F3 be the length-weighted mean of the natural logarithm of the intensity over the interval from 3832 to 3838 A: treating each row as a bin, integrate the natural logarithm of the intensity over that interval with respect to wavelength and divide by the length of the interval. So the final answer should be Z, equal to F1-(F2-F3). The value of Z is 3.76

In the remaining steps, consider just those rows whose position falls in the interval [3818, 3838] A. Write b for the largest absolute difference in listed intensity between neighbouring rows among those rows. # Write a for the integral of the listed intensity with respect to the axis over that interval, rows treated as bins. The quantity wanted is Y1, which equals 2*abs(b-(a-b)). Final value 1832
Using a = 922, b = 3.0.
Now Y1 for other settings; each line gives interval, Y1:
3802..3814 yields 1319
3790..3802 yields 1195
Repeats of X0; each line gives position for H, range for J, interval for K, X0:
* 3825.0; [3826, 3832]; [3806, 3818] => -59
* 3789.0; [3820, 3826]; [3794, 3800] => 3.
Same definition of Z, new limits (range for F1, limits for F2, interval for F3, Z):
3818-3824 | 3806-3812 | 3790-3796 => 3.71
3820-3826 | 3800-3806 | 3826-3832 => 3.80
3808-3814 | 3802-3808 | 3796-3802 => 4.02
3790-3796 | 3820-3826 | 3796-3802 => 3.99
